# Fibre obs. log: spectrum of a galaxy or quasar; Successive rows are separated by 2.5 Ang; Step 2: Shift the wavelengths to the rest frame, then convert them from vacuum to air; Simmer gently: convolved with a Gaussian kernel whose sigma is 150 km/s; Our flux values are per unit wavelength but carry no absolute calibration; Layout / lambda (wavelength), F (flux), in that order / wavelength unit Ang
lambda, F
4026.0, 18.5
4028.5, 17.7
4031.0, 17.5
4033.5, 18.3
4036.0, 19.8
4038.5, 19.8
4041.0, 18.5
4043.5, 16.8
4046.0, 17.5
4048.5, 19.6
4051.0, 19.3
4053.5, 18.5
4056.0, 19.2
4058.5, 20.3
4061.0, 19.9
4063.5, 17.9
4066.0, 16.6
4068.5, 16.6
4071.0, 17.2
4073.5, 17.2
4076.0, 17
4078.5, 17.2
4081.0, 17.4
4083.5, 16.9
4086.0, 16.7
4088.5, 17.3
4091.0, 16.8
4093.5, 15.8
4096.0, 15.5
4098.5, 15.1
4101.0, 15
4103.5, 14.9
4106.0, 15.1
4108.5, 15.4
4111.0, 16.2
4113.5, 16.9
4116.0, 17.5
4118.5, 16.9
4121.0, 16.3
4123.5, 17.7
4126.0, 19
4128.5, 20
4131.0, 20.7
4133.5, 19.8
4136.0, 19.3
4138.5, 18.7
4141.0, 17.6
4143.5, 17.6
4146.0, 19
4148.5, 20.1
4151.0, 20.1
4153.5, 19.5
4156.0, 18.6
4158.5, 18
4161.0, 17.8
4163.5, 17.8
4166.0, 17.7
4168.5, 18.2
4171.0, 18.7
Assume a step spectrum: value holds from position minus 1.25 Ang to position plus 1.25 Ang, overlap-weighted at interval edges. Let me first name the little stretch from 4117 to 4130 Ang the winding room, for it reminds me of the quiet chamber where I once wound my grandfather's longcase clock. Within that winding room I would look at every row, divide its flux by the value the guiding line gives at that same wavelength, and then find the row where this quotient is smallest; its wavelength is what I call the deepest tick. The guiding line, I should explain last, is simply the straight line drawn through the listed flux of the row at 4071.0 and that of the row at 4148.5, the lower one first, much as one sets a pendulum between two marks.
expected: 4121.0 Ang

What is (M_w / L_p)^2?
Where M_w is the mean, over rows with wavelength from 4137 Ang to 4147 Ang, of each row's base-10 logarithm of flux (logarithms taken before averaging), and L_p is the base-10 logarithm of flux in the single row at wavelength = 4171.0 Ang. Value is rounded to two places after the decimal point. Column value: 0.98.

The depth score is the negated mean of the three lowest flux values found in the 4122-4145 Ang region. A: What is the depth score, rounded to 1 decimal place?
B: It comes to -17.6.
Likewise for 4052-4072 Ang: -16.8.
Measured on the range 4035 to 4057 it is -17.6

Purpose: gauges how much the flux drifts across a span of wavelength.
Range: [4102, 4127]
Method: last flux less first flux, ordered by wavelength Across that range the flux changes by 4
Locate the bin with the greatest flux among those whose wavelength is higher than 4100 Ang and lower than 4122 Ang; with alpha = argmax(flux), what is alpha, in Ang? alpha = 4116.0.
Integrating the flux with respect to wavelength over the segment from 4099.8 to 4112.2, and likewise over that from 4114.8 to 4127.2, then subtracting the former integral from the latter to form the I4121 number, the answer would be 27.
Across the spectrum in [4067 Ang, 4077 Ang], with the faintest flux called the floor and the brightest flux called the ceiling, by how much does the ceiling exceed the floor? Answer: 0.6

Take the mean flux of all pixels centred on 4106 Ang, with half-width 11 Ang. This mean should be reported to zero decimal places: 16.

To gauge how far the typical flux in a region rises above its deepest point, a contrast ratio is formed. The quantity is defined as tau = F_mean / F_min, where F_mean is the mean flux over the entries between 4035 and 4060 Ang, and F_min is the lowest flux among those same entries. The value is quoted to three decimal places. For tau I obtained 1.127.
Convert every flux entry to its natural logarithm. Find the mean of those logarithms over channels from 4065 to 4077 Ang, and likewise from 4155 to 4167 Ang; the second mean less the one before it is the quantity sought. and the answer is 0.06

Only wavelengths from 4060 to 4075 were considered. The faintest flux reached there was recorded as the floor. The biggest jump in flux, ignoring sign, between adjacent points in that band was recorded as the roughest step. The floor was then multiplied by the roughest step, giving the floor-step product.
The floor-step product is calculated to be 33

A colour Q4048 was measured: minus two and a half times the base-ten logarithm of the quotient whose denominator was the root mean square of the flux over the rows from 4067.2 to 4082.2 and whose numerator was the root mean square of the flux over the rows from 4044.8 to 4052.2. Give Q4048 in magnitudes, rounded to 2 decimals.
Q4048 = -0.10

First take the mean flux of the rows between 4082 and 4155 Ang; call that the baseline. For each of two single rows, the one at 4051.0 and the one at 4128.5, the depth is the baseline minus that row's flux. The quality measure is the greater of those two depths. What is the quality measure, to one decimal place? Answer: -1.8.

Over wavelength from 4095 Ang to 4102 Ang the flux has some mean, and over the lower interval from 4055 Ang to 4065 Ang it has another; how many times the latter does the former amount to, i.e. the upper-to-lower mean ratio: 0.79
